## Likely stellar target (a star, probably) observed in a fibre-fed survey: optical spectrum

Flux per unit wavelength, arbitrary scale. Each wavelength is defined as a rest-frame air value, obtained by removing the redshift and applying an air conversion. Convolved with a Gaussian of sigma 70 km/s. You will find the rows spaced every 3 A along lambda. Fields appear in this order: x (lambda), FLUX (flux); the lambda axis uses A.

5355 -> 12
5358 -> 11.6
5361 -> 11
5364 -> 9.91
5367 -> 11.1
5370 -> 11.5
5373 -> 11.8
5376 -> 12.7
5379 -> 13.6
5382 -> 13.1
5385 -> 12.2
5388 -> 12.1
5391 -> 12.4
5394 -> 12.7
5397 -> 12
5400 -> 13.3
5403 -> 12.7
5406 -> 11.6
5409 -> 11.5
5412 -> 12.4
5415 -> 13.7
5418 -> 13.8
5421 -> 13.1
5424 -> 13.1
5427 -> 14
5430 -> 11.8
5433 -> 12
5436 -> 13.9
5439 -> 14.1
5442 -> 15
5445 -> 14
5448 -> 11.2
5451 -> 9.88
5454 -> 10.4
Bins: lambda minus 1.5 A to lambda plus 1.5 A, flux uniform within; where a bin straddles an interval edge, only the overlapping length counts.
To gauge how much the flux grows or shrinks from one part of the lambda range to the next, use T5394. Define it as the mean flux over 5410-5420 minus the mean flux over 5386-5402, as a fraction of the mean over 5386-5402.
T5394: 0.06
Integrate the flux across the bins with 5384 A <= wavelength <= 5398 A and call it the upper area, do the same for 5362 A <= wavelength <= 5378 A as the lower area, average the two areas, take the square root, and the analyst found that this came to 13.3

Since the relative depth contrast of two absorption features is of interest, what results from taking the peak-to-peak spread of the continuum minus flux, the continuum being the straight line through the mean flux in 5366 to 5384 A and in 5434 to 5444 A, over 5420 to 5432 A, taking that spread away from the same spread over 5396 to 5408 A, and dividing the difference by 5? -0.08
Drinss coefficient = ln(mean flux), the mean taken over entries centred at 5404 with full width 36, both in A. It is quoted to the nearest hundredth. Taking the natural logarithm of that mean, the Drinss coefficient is 2.53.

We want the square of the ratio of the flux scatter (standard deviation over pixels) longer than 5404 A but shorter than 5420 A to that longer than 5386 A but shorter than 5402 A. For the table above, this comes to 4.5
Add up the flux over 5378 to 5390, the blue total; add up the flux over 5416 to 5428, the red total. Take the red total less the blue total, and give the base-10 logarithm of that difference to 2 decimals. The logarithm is 0.48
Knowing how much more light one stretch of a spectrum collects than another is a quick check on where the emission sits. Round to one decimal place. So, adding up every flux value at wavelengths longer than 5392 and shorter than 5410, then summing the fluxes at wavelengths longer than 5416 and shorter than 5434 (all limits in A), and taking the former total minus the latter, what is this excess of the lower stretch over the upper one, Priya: -4.0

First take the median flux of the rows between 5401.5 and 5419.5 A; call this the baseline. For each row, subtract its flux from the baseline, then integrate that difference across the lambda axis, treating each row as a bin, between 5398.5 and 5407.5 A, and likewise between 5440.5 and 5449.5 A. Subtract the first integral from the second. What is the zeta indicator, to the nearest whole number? -8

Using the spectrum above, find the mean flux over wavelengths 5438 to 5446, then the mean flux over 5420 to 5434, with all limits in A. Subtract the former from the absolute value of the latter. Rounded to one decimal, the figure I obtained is -1.6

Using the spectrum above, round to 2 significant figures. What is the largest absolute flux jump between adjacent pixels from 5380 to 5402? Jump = 1.3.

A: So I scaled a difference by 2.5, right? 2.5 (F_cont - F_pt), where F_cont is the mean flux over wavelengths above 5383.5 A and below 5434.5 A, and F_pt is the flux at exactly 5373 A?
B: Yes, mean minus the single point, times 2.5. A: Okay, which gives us 2.0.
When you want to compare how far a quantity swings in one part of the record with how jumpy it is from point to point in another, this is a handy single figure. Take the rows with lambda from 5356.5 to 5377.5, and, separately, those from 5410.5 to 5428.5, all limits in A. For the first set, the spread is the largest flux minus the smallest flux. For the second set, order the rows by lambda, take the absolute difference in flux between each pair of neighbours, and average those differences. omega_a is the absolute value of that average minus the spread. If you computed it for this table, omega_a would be 2.2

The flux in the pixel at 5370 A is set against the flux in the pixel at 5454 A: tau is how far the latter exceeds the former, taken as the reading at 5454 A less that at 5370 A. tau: -1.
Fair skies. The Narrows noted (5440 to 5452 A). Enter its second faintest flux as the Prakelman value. 11.2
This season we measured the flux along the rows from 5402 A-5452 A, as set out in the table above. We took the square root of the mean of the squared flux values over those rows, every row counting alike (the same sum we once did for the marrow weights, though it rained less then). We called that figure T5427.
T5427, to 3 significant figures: 12.9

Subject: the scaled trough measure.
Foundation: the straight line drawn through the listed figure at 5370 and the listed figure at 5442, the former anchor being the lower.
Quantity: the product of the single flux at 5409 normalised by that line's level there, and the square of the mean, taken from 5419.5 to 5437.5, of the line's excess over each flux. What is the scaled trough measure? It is 1.6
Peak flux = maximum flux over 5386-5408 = 13.3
